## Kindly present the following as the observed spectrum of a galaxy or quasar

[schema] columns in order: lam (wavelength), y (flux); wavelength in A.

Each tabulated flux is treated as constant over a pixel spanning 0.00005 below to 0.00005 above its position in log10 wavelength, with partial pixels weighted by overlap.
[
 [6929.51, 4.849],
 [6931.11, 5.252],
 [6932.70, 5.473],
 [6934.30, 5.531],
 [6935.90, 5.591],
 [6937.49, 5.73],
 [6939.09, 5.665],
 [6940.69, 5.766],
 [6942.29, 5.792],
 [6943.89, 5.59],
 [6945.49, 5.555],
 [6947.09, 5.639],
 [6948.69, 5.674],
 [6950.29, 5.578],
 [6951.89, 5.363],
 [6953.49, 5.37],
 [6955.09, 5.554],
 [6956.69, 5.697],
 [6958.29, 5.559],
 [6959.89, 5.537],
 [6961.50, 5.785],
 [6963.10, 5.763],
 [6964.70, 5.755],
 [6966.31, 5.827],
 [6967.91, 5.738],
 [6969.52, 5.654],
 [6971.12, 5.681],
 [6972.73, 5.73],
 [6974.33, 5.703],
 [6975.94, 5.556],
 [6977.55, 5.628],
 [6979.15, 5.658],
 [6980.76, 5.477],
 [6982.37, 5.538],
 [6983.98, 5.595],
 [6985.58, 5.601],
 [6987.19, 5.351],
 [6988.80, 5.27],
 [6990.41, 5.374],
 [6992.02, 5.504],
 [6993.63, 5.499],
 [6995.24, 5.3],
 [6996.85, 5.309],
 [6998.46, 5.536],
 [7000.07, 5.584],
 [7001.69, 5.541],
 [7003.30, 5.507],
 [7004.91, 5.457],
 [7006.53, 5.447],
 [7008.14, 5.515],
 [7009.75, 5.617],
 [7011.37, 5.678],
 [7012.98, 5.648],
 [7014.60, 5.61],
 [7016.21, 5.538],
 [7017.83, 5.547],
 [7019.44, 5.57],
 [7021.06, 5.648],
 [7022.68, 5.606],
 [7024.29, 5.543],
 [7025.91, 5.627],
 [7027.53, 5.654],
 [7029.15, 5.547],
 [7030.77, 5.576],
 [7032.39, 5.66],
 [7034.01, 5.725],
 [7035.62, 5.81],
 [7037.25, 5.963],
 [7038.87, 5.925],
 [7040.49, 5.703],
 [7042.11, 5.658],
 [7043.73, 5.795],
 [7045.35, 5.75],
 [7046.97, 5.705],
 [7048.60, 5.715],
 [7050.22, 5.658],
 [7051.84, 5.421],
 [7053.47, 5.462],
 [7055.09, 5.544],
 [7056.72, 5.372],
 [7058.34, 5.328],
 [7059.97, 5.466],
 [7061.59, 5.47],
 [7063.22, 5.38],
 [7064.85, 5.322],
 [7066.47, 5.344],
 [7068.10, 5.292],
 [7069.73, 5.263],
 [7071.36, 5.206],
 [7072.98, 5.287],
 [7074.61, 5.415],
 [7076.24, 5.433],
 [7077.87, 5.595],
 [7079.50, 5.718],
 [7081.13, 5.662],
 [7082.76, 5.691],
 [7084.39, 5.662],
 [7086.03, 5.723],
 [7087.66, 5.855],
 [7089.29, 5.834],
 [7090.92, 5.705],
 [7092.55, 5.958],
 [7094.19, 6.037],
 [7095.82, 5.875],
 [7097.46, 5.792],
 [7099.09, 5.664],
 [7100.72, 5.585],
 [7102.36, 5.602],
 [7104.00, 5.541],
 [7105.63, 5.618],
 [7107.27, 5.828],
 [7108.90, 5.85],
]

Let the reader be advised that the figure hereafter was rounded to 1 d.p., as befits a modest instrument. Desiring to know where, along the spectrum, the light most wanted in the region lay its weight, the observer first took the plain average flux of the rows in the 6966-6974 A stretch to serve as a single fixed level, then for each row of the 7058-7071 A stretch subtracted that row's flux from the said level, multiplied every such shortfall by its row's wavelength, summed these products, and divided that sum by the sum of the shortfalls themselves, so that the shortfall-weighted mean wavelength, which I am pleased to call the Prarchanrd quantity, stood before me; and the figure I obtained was 7064.5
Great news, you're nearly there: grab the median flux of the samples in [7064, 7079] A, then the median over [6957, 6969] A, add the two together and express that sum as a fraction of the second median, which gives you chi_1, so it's 1.925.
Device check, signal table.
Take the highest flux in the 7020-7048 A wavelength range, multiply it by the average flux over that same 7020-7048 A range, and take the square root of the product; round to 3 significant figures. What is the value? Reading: 5.83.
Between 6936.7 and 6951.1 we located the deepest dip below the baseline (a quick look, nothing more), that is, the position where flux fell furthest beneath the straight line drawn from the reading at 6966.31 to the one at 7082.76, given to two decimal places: 6945.49 A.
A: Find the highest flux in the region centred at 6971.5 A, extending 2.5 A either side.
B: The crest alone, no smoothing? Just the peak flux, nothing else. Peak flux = 5.73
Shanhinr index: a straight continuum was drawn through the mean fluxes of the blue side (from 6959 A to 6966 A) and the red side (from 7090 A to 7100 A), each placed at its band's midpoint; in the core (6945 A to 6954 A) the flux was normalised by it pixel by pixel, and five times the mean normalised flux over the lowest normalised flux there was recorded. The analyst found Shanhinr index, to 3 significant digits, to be 5.16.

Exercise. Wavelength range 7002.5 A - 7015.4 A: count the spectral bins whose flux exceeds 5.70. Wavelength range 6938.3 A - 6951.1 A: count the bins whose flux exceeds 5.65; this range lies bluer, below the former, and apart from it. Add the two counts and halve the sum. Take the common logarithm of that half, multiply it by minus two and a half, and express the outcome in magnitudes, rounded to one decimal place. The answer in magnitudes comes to -0.8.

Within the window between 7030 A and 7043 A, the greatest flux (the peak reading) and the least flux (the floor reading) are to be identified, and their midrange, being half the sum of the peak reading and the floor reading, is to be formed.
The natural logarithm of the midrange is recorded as 1.75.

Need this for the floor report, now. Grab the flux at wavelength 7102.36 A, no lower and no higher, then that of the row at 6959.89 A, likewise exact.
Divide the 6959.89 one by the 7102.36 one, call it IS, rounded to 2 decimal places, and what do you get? 0.99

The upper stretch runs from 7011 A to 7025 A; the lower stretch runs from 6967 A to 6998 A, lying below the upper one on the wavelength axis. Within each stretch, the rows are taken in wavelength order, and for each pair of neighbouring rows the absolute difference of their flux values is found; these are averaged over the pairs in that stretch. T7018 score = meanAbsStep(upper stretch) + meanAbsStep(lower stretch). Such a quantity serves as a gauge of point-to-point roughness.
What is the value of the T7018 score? 0.129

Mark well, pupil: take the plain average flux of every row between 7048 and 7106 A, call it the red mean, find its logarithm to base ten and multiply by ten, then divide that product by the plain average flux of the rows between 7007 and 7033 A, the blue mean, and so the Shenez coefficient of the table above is 1.33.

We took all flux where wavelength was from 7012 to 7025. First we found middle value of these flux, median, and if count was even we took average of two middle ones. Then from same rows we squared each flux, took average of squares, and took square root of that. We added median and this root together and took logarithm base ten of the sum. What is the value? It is 1.05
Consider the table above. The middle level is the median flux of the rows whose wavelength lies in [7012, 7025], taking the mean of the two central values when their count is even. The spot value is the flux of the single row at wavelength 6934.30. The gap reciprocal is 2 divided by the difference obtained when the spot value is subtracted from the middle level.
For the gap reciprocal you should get 35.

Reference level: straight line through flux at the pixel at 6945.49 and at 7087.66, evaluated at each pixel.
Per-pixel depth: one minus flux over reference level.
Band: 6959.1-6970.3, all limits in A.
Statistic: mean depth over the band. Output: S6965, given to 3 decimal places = -0.023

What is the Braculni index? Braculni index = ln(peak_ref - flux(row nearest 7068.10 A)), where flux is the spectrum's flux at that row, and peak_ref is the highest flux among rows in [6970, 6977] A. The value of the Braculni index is -0.8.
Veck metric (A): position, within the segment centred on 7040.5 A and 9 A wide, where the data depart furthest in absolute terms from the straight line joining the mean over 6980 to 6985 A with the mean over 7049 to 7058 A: 7037.25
